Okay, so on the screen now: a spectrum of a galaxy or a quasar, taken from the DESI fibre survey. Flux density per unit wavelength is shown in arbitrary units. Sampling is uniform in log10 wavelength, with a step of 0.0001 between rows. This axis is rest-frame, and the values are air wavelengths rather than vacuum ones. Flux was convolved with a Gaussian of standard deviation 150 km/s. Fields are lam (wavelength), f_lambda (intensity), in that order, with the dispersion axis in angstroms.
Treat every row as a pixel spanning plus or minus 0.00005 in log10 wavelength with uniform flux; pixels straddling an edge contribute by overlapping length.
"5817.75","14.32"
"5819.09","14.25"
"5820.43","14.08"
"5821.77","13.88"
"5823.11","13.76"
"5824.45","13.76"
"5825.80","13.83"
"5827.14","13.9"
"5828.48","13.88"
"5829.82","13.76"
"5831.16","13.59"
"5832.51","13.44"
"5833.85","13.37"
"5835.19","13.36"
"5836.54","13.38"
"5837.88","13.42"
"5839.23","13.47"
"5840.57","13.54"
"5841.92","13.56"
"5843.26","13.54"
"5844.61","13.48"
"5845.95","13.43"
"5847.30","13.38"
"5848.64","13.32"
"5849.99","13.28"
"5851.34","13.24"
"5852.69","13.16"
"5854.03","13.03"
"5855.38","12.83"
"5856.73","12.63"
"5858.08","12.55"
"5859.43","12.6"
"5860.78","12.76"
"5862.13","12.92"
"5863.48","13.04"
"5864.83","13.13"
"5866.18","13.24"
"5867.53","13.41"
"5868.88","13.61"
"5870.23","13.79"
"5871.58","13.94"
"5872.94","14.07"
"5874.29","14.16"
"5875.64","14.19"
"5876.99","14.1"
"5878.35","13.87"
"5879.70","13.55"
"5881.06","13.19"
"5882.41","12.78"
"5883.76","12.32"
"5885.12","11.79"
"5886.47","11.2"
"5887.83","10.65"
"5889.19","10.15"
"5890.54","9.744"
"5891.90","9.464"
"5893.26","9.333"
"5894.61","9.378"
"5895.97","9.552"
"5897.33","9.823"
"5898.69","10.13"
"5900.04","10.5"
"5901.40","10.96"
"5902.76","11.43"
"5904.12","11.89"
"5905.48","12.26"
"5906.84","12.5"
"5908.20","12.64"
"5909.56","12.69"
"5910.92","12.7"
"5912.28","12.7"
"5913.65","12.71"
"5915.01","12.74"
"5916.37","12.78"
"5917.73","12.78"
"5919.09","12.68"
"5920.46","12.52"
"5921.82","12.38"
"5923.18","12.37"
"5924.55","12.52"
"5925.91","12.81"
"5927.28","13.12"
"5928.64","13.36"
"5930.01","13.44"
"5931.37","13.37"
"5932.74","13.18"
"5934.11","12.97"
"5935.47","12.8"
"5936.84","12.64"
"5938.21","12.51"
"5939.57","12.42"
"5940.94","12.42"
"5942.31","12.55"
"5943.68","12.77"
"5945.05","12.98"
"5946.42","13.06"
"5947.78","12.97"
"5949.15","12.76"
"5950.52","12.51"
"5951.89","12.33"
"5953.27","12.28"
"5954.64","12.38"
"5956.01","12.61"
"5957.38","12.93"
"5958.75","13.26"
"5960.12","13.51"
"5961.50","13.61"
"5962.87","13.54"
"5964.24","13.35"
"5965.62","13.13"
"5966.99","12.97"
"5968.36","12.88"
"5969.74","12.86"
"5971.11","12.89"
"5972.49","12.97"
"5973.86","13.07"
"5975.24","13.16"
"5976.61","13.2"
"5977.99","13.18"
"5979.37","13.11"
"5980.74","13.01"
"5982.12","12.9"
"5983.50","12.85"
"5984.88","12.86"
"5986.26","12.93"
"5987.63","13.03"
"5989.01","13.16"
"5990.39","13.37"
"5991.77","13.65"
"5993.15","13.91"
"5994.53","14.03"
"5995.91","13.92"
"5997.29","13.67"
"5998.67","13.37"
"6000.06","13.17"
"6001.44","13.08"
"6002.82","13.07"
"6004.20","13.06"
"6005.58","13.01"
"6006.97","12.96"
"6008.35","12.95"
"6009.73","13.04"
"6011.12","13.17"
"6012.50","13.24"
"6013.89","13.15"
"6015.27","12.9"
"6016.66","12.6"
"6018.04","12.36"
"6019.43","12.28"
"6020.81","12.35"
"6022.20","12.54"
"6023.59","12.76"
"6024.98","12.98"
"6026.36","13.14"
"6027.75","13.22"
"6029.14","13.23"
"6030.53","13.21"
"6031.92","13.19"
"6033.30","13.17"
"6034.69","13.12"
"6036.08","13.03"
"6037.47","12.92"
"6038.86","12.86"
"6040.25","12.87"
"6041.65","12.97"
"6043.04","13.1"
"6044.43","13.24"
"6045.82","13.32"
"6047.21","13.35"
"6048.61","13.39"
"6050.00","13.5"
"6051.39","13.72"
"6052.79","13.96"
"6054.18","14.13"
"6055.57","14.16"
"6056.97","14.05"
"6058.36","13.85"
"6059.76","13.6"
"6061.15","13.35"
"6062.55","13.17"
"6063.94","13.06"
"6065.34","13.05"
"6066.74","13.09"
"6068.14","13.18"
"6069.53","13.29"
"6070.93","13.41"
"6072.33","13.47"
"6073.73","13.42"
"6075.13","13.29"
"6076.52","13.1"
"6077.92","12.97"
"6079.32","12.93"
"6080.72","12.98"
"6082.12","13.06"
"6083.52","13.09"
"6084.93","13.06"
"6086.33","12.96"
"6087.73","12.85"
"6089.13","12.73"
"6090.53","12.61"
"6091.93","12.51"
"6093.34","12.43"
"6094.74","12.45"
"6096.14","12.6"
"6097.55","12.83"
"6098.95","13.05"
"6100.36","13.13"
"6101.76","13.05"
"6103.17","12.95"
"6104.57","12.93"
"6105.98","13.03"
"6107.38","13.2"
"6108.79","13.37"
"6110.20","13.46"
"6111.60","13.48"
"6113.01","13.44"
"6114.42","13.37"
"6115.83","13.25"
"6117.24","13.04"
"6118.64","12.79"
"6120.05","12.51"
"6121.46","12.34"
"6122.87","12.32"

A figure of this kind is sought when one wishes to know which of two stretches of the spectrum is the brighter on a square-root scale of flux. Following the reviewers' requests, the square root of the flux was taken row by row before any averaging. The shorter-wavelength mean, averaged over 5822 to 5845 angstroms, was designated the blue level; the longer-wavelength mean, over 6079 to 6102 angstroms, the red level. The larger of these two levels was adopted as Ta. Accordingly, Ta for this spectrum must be 3.69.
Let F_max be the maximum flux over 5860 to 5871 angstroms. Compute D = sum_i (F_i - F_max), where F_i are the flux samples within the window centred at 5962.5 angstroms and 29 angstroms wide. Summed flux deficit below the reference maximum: -17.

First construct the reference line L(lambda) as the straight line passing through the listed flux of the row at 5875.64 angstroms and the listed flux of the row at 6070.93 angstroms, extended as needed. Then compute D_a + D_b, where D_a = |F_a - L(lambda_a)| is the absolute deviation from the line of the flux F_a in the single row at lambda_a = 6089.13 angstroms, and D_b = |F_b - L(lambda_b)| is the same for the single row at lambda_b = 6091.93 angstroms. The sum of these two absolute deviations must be 1.4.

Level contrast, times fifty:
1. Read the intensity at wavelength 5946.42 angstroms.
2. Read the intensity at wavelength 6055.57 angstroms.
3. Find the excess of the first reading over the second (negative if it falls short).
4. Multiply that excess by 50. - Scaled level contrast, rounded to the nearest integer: -55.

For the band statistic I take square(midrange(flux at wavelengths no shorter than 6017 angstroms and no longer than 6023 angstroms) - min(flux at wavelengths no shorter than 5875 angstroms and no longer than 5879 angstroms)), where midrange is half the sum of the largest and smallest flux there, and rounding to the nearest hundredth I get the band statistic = 2.13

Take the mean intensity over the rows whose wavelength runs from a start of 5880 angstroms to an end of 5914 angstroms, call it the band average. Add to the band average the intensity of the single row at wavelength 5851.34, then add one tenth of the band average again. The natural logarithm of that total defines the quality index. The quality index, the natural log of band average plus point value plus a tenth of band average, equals 3.25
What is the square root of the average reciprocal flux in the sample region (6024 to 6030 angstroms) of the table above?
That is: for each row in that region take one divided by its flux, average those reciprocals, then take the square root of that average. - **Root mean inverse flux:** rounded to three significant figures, 0.276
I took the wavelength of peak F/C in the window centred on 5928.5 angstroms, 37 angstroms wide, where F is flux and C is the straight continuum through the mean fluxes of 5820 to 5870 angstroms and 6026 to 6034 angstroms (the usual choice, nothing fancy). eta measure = 5930.01 angstroms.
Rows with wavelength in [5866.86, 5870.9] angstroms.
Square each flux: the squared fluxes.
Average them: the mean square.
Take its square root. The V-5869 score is 13.6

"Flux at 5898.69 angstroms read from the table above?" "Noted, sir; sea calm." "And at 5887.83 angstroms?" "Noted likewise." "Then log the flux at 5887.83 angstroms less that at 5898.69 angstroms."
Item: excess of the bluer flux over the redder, 0.52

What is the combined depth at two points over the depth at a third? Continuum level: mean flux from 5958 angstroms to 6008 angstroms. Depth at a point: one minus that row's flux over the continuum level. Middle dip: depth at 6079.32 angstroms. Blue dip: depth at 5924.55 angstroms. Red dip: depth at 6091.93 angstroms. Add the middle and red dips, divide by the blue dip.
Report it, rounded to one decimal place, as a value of 1.4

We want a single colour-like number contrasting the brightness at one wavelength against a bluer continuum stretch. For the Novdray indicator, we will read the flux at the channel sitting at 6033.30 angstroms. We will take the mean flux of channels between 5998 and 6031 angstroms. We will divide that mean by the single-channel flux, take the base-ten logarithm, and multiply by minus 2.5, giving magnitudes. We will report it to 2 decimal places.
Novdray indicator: 0.02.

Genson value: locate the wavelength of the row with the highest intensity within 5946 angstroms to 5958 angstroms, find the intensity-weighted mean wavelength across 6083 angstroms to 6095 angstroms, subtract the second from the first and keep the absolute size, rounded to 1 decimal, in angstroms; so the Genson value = 142.6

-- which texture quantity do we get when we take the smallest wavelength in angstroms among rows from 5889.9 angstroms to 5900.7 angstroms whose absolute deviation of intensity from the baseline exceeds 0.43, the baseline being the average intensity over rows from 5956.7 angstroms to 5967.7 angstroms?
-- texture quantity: 5890.54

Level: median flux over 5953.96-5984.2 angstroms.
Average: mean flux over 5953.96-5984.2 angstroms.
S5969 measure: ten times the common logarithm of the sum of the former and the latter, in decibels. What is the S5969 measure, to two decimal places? 14.17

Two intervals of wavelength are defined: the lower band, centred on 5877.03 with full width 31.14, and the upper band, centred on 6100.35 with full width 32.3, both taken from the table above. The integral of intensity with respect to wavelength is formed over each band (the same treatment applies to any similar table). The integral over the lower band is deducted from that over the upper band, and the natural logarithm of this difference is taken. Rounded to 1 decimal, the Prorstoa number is 3.2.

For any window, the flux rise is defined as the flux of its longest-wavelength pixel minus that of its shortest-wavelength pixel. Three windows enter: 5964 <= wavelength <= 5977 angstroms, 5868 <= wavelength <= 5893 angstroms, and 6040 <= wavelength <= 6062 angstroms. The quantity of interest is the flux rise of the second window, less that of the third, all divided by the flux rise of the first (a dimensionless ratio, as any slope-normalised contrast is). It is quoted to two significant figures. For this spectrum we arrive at 31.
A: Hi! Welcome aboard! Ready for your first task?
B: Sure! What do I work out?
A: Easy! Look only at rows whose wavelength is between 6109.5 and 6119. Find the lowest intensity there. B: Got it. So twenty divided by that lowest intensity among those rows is 1.56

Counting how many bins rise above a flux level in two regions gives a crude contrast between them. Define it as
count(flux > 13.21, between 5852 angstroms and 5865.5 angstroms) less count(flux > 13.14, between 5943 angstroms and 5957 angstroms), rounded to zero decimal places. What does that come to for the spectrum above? 0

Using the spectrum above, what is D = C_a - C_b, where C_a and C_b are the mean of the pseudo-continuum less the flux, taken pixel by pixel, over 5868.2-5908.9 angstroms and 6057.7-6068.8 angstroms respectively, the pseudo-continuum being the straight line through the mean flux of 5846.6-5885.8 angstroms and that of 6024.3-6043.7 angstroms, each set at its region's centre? 1.6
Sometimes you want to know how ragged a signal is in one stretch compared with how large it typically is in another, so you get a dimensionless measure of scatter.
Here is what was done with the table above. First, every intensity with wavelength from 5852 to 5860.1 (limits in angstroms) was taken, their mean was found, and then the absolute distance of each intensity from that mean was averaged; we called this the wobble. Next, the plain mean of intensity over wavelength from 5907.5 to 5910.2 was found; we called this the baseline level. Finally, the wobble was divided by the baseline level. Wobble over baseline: 0.016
